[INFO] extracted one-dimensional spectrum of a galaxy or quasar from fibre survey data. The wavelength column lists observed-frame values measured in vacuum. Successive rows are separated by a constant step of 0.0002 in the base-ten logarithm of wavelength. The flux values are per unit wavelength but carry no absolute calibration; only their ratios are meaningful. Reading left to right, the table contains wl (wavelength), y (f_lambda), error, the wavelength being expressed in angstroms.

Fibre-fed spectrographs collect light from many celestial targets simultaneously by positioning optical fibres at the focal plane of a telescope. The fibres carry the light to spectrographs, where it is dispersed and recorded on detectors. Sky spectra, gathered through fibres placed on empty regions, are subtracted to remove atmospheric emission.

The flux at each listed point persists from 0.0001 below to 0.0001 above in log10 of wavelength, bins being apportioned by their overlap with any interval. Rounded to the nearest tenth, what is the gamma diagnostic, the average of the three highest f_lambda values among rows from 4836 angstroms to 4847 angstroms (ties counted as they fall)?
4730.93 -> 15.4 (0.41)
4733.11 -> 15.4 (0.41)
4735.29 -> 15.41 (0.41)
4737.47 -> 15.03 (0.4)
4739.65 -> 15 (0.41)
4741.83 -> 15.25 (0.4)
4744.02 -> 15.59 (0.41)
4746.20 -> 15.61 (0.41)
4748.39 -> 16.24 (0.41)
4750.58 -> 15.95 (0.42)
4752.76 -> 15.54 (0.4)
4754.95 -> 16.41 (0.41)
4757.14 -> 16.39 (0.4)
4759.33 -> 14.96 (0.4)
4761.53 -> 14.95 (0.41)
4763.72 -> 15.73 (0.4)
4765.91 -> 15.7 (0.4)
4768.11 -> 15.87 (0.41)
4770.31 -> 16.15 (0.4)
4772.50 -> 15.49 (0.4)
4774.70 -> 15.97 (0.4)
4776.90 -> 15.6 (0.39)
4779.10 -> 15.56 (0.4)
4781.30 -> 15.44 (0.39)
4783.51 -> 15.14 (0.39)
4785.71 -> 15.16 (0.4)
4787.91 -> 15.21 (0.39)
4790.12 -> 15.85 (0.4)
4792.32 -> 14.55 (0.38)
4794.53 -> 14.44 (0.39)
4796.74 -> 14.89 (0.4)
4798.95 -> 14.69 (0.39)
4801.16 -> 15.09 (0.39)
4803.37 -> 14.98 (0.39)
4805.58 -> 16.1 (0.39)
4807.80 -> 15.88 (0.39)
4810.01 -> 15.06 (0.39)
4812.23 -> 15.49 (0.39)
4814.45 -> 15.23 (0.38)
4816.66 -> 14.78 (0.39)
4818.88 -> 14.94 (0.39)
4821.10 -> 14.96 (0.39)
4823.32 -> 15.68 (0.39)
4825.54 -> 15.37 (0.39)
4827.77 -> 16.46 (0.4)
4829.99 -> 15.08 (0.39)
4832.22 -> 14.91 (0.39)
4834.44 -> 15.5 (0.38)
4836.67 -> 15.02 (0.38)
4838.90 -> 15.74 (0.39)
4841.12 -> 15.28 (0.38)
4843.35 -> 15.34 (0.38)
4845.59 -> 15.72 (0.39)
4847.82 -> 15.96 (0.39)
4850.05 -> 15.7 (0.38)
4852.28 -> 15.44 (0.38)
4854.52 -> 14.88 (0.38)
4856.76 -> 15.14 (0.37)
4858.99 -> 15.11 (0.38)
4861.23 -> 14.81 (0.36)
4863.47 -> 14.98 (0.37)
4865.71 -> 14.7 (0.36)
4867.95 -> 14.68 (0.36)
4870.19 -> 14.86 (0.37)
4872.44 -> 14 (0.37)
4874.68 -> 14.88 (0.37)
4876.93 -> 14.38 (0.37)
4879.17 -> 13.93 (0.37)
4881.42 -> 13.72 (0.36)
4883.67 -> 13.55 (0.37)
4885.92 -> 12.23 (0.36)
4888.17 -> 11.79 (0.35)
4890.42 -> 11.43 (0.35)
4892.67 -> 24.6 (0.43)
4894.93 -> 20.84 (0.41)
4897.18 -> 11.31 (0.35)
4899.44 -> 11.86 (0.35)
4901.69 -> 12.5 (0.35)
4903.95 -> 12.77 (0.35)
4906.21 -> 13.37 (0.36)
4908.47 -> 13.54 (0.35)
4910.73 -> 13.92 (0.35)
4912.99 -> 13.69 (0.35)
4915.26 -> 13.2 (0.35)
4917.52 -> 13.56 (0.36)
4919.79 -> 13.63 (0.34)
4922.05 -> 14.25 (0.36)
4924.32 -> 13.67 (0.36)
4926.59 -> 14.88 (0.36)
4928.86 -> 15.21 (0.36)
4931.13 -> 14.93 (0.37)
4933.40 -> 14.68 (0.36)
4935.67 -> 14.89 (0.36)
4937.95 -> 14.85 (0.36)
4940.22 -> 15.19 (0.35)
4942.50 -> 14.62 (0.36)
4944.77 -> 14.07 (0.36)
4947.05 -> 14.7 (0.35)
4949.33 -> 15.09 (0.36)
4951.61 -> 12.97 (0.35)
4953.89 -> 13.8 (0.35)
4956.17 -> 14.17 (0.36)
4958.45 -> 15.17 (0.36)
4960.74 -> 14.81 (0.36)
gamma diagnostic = 15.6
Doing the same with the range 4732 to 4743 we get 15.4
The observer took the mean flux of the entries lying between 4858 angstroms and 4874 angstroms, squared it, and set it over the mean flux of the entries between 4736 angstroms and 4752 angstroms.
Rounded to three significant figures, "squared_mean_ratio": 14.0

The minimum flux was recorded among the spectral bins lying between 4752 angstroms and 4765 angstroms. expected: 14.95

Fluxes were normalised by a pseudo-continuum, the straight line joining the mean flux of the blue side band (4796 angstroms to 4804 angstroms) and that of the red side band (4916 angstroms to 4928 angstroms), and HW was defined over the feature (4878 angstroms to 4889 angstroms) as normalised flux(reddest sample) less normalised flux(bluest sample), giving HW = -0.15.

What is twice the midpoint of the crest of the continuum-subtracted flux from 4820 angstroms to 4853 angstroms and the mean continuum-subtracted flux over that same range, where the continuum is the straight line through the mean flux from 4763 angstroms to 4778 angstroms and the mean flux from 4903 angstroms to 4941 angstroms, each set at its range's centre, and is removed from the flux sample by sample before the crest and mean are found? 1.71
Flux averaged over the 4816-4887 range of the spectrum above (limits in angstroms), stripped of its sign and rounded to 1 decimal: 14.9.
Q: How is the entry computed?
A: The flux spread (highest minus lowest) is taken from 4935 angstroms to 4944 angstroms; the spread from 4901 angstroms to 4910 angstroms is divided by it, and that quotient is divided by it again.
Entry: 3.2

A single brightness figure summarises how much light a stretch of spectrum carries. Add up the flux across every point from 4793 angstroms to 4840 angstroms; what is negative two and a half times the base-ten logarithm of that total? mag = -6.26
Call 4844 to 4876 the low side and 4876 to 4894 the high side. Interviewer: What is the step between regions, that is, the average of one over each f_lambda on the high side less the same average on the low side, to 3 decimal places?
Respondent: 0.006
